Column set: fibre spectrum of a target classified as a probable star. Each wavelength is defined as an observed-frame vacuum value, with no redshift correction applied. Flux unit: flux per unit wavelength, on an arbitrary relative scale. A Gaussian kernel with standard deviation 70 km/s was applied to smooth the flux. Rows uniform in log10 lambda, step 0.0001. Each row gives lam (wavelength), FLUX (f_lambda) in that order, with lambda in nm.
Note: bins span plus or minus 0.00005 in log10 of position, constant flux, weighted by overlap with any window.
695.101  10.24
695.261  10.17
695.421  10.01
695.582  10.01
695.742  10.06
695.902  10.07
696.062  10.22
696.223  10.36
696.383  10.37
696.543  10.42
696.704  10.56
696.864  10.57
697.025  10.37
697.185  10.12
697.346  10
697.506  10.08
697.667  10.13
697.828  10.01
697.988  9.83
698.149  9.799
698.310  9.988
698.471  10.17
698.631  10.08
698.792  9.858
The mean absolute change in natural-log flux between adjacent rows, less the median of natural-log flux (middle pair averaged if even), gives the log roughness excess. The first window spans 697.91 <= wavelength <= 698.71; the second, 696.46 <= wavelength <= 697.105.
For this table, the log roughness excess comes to -2.34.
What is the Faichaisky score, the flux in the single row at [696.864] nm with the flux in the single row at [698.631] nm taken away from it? 0.49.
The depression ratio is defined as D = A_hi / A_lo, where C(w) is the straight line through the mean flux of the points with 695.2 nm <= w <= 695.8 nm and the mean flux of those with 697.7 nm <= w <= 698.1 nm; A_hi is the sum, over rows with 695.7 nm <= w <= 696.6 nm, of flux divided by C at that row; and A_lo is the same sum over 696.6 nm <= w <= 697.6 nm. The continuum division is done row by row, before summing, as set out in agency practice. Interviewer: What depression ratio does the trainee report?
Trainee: 0.99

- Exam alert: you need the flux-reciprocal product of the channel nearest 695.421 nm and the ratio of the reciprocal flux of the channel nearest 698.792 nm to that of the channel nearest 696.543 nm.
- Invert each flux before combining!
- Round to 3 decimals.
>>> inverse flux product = 0.106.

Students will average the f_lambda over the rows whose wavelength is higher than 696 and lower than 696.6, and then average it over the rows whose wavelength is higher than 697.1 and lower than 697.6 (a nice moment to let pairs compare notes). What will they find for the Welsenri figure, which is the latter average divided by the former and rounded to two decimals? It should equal 0.97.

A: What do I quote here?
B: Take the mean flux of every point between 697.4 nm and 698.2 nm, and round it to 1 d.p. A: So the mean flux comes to 10.0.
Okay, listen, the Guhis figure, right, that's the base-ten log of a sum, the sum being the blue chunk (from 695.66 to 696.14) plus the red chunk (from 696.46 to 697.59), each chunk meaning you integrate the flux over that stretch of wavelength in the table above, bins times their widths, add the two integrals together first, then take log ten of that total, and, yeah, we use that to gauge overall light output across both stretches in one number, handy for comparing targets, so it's 1.22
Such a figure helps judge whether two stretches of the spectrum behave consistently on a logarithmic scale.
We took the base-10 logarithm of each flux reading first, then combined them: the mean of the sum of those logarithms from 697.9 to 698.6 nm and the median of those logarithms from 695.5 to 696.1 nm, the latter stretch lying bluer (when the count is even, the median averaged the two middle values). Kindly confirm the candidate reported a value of 2.50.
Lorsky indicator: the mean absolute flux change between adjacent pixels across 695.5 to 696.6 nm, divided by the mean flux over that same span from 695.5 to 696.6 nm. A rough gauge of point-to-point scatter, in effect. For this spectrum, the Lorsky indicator 0.0067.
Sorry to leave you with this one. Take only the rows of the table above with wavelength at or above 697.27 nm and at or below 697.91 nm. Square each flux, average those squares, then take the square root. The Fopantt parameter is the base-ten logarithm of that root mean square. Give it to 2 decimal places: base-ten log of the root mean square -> 1.00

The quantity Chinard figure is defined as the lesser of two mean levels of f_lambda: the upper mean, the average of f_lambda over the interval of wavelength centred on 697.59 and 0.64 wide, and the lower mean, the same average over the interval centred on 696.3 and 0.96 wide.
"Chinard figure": 10.1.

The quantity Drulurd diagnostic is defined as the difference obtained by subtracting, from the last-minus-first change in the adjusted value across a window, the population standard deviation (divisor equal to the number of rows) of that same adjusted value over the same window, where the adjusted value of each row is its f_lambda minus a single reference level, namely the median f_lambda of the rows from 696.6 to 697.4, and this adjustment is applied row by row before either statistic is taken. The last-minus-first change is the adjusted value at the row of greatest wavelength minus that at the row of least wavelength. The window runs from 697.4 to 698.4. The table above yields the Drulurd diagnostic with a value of -0.2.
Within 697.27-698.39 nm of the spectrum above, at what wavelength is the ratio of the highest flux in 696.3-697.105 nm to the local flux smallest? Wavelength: 697.667 nm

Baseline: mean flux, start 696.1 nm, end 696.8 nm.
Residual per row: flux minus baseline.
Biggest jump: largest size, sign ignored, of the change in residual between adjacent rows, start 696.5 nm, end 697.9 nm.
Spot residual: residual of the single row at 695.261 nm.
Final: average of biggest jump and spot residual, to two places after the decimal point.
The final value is 0.00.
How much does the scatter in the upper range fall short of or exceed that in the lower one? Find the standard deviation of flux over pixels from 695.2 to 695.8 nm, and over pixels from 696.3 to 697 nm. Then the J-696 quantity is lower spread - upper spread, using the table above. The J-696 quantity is -0.02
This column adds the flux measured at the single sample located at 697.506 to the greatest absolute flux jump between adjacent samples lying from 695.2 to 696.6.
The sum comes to 10.2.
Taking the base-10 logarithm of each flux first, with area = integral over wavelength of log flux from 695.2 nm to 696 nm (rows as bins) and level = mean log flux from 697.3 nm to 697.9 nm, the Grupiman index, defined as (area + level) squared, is 3.3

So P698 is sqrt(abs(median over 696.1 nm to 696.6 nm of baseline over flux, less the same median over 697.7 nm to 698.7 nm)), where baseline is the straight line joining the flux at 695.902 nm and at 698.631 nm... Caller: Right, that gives 0.19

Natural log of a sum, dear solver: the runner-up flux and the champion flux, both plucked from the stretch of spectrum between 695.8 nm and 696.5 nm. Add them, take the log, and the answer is 3.03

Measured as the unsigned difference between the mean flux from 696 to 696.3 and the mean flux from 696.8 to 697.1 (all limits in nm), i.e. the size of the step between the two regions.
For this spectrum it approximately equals 0.18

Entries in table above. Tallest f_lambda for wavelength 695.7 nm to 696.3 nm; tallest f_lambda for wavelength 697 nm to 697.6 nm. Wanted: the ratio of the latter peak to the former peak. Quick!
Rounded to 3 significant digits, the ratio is 1.00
